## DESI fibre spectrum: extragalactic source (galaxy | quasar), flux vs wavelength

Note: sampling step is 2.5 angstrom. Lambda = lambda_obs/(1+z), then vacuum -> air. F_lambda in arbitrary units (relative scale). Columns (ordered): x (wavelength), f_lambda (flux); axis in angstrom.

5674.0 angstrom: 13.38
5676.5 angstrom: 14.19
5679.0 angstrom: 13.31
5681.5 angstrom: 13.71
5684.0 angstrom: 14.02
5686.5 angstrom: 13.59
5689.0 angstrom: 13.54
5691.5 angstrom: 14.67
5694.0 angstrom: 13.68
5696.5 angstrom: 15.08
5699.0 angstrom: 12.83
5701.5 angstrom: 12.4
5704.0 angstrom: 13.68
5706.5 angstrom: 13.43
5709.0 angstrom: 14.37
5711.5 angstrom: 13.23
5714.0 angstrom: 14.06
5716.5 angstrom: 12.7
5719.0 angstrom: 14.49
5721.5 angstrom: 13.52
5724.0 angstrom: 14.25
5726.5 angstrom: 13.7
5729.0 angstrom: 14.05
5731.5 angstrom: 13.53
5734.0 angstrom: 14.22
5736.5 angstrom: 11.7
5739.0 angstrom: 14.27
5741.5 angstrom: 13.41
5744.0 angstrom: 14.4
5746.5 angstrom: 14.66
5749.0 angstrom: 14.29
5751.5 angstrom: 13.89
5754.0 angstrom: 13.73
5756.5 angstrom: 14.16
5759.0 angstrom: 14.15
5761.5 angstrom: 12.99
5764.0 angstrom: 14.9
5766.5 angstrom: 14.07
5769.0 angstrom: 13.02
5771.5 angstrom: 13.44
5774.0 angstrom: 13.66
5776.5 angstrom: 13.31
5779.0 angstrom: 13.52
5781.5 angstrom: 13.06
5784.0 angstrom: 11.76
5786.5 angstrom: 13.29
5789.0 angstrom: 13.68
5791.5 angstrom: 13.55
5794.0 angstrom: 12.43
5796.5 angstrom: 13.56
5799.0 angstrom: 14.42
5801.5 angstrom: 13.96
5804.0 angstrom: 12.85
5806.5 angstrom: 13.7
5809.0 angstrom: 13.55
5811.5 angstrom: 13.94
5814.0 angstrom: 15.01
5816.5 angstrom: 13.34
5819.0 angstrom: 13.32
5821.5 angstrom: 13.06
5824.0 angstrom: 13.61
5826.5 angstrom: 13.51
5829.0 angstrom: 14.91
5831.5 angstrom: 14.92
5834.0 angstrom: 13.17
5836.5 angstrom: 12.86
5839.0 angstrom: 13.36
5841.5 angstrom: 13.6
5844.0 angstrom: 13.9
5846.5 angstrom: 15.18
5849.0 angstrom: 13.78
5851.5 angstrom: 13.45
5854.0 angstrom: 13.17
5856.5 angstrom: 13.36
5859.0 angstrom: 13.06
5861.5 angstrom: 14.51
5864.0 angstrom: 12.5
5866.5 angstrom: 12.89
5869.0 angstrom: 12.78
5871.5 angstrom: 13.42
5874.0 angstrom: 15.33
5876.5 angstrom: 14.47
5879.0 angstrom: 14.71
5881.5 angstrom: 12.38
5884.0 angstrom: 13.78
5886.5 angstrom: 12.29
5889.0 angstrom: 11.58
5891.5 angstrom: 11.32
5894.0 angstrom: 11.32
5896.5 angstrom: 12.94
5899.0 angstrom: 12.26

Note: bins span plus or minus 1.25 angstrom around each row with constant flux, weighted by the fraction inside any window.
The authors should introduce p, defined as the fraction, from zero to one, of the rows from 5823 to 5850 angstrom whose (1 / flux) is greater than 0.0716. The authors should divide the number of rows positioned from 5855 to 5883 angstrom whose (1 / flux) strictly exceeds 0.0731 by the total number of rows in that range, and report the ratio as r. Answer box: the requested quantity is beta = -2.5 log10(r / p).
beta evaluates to 0.14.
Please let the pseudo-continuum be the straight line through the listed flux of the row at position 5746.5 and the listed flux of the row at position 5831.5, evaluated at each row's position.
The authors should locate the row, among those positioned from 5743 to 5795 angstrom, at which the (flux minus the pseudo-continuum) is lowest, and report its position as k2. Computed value 5784.0 angstrom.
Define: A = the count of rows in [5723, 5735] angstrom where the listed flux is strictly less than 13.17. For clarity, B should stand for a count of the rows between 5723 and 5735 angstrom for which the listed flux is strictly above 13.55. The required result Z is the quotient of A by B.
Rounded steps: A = 0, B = 4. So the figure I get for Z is 0.0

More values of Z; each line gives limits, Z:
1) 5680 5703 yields 0.3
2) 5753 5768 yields 0.2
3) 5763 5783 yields 0.7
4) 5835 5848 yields 0.3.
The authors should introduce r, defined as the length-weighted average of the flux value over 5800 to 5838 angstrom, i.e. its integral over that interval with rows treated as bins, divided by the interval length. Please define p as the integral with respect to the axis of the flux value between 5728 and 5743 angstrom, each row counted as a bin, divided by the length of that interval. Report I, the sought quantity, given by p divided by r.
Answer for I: 0.987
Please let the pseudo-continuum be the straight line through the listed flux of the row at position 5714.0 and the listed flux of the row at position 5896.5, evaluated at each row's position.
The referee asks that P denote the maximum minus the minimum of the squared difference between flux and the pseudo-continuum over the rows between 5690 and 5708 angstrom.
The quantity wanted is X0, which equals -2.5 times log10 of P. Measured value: -1.13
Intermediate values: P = 2.8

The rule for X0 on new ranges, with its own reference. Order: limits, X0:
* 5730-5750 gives -1.72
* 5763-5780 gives -0.30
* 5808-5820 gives -0.97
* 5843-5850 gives -1.34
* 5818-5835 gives -0.99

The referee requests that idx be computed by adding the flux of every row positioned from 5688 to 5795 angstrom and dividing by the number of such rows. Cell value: 13.65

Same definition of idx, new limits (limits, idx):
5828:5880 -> 13.78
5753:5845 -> 13.60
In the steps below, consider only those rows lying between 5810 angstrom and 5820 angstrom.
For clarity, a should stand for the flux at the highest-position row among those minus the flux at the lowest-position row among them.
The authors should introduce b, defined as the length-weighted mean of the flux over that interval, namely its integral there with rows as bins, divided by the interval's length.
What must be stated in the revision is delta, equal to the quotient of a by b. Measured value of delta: -0.045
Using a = -0.62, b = 13.9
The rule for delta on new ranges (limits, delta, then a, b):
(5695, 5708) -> -0.122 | -1.65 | 13.5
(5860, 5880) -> 0.014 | 0.20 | 13.8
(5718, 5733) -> -0.069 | -0.96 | 13.9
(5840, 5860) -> -0.039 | -0.54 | 13.7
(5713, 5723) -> -0.039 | -0.54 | 13.7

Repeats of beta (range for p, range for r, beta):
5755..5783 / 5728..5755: 0.92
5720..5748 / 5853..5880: -0.37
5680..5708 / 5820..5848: 0.14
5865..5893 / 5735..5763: 1.06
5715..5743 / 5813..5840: -0.31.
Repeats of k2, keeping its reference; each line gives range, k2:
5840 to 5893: 5891.5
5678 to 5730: 5701.5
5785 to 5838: 5794.0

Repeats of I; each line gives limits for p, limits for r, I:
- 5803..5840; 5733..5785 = 1.002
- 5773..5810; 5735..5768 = 0.961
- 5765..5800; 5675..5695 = 0.965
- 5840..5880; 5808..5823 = 1.003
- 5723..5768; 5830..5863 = 1.014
